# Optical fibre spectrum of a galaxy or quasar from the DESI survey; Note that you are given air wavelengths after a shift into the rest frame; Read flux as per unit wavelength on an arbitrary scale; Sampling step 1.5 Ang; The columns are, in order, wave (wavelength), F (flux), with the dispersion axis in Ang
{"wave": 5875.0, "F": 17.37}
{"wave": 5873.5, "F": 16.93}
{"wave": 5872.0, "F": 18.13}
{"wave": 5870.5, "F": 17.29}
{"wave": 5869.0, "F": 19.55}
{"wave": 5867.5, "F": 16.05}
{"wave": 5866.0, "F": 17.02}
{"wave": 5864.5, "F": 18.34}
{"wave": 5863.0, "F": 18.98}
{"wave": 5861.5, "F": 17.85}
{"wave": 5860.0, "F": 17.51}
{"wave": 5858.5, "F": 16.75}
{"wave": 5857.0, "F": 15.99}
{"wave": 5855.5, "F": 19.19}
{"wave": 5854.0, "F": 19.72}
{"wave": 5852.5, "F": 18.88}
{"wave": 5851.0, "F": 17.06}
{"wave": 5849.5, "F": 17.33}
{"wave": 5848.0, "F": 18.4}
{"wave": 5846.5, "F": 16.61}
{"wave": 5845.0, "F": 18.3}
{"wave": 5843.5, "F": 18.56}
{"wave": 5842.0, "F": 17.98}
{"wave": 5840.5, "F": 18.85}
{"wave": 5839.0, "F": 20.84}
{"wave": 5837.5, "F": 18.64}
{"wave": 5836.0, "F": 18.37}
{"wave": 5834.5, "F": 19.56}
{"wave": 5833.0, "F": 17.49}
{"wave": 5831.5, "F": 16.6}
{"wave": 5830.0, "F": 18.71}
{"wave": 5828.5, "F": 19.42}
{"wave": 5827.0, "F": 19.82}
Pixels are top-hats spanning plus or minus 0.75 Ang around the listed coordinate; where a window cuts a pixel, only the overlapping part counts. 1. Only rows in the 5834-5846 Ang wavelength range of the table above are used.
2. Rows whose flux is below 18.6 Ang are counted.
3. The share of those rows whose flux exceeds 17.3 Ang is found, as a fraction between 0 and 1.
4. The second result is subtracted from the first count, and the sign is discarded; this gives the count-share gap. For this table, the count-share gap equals 3.0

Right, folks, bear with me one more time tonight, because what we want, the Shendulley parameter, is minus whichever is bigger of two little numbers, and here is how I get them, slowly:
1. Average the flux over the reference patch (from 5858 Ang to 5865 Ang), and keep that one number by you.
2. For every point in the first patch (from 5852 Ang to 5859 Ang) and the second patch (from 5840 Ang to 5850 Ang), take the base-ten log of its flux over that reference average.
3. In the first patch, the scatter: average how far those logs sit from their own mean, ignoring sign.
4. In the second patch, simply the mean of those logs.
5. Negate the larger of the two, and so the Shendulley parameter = -0.0340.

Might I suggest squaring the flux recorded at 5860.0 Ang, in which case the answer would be 307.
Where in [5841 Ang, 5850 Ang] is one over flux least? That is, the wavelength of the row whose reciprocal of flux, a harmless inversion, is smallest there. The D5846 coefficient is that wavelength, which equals 5843.5 Ang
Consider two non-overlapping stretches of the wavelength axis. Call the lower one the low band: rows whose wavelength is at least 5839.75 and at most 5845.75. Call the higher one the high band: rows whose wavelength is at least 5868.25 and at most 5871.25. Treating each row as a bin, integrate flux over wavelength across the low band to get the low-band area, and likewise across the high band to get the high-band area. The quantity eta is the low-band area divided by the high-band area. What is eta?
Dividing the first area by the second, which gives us 2.0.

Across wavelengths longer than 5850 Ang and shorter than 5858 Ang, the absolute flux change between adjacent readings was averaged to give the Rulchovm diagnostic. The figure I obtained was 1.6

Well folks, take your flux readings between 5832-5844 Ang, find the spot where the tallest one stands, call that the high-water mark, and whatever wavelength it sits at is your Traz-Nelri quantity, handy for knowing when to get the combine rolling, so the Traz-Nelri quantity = 5839.0 Ang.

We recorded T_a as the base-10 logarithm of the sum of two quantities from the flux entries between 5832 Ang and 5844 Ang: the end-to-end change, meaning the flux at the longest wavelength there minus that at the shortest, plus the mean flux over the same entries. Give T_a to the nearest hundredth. 1.30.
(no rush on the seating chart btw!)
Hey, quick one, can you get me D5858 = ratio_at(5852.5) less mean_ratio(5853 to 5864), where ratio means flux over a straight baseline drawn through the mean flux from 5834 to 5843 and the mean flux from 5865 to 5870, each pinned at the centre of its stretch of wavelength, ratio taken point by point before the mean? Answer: 0.03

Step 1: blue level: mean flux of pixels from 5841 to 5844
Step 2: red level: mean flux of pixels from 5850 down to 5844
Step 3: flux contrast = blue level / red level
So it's 1.03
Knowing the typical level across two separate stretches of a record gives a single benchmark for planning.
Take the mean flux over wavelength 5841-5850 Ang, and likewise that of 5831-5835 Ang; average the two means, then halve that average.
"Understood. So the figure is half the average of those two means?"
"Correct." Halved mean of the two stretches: 8.94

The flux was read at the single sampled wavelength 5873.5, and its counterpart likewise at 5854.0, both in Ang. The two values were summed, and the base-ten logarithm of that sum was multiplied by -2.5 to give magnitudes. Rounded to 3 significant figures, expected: -3.91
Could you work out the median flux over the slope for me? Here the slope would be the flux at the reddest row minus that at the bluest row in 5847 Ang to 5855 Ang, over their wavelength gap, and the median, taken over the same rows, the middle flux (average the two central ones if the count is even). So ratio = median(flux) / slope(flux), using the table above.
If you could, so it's 84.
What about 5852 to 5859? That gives -53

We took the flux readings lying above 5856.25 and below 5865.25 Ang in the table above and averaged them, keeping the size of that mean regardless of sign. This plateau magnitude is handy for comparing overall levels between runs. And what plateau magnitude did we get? 17.6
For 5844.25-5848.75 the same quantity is 17.8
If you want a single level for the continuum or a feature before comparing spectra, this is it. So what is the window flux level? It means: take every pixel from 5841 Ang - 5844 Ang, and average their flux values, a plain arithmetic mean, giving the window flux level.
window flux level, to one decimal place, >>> 18.3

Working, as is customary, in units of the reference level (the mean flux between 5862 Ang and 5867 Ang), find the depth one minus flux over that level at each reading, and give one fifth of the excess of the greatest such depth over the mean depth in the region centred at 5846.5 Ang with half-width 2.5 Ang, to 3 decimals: 0.013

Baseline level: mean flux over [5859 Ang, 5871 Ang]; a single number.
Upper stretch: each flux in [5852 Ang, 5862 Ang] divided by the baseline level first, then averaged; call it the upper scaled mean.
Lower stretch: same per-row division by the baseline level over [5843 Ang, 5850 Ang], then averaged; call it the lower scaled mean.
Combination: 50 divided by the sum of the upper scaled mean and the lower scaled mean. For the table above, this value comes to 24.9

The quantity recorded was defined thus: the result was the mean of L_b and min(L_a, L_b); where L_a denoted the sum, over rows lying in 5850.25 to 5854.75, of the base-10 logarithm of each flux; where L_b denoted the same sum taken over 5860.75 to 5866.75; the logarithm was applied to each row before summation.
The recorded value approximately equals 4.4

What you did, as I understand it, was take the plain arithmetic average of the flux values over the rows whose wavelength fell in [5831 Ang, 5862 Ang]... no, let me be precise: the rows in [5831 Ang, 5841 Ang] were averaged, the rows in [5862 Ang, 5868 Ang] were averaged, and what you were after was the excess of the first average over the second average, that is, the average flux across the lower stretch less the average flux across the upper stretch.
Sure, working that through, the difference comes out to 1.0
